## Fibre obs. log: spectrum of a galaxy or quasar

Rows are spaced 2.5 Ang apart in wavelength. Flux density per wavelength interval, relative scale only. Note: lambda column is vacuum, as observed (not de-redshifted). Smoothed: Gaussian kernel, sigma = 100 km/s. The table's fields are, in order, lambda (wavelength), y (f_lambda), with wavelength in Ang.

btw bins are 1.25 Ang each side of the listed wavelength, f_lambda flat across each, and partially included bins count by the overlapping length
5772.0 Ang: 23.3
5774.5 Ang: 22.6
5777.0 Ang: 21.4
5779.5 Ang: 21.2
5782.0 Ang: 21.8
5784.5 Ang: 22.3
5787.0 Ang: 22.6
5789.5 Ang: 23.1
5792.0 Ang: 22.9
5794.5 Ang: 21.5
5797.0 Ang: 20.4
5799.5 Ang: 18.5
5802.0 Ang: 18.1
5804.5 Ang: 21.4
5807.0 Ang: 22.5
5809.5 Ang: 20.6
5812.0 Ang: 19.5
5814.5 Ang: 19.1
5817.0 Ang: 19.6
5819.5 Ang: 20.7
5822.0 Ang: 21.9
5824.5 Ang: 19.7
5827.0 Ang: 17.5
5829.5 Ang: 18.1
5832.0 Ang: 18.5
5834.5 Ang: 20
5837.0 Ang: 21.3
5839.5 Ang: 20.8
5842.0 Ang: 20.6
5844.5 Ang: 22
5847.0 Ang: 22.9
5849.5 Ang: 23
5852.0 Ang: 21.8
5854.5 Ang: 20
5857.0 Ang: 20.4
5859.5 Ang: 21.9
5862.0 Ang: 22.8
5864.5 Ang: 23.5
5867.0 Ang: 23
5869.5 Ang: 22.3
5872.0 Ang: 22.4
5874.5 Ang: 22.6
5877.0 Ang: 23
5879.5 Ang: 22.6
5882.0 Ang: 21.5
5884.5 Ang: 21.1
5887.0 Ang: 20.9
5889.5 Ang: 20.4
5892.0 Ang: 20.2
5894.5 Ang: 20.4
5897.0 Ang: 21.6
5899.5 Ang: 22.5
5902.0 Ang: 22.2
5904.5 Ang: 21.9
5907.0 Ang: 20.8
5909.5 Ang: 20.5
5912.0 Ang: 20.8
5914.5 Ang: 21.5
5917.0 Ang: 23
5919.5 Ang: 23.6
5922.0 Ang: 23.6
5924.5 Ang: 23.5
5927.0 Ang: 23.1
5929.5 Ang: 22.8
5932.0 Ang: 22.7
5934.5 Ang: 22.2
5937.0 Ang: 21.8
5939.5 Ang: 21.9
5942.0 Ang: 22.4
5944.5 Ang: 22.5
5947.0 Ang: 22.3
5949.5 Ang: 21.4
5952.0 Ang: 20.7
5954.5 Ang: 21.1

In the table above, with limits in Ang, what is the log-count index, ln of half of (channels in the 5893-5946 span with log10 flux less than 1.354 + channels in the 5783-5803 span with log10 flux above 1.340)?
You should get 2.20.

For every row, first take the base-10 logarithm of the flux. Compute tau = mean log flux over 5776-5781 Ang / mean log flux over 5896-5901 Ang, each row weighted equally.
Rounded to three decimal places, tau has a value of 0.989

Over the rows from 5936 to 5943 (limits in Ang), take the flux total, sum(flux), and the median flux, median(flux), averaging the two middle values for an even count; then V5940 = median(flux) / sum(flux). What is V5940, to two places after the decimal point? 0.33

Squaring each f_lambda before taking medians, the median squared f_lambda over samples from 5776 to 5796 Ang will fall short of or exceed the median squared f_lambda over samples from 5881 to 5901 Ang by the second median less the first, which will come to -45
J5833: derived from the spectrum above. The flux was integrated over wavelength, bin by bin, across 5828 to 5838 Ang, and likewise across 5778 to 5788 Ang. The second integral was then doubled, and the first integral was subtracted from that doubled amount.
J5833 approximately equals 245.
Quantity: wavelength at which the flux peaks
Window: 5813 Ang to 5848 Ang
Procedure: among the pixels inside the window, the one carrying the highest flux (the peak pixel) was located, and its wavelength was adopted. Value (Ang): 5847.0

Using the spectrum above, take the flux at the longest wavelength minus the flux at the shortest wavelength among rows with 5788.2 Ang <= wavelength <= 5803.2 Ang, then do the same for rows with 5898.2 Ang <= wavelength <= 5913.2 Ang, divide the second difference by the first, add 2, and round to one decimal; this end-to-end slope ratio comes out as 2.3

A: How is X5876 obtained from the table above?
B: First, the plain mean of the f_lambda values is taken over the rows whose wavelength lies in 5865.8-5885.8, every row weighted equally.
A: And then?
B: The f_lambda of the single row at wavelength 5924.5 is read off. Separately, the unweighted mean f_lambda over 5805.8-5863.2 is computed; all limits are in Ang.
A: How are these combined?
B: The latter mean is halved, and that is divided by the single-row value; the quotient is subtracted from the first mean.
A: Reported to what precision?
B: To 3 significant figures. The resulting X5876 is 21.9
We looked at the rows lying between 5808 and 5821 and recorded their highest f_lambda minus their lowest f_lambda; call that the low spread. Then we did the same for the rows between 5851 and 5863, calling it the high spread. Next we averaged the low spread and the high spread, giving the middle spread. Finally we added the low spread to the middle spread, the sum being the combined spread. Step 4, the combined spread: 3.8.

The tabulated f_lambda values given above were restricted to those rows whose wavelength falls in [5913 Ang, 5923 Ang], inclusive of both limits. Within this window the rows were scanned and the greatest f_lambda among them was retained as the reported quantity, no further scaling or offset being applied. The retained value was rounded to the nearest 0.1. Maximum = 23.6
